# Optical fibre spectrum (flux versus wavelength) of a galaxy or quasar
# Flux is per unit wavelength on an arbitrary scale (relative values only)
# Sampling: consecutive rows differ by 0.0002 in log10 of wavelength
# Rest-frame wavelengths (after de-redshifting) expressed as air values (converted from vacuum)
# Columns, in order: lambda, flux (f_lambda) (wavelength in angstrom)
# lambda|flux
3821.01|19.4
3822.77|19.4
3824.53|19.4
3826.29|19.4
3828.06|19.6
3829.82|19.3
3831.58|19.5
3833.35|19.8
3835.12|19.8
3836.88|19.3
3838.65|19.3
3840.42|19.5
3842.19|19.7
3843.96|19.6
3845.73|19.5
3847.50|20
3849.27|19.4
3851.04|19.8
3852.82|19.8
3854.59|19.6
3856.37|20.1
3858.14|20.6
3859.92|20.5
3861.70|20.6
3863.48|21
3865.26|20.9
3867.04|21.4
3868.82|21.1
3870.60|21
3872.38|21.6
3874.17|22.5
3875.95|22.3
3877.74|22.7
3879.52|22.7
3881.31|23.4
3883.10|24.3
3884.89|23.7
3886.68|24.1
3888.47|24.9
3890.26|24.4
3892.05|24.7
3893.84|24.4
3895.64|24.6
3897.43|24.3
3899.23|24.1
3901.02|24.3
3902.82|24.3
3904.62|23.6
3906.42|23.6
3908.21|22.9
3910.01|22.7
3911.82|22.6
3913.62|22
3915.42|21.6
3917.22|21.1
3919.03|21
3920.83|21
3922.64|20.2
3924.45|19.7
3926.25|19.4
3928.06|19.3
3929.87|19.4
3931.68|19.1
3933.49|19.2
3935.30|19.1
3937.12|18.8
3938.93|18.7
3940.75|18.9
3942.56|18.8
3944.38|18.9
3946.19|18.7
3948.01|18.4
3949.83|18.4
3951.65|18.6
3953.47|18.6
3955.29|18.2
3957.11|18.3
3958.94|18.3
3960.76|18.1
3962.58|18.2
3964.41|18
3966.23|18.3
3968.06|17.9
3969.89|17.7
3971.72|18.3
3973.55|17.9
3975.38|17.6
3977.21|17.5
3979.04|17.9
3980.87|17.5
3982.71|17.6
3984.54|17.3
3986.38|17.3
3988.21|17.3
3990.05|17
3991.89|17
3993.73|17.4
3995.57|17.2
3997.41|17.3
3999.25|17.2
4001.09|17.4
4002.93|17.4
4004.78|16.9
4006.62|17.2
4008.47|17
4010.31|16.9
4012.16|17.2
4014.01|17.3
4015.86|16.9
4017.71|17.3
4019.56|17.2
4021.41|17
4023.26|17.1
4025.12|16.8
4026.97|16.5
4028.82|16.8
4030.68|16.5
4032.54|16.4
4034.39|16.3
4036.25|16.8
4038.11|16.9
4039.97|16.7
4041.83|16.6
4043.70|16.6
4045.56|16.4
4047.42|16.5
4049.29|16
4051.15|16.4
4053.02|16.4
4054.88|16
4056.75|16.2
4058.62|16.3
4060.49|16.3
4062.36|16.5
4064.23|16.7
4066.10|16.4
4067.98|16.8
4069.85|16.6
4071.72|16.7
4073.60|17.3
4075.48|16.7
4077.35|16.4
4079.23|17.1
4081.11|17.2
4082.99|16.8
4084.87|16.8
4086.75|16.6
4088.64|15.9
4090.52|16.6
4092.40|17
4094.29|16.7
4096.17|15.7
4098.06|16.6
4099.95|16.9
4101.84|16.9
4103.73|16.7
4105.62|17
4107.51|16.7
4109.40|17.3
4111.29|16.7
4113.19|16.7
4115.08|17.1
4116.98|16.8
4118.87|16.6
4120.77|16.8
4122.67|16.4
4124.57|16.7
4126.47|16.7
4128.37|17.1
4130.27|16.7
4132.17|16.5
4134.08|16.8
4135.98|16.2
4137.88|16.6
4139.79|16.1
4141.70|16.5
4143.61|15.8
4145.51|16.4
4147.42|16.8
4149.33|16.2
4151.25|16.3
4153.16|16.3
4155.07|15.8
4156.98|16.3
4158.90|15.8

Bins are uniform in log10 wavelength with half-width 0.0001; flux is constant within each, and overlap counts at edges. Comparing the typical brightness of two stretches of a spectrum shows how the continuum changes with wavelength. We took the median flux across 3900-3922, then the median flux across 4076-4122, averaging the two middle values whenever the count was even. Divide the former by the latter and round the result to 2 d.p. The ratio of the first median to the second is 1.35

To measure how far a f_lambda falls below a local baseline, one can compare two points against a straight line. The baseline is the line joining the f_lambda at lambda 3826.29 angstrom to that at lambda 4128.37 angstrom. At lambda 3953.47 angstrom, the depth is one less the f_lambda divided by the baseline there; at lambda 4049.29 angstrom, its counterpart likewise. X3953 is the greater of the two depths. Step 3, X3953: 0.10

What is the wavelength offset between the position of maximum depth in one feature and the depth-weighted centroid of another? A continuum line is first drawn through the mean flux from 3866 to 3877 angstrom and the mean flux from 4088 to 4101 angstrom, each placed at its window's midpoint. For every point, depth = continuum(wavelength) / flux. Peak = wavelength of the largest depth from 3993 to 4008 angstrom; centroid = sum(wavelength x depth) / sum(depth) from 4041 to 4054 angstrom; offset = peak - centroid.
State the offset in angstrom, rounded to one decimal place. -42.6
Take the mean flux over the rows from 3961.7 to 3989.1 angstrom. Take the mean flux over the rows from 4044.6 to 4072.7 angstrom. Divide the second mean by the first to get 0.92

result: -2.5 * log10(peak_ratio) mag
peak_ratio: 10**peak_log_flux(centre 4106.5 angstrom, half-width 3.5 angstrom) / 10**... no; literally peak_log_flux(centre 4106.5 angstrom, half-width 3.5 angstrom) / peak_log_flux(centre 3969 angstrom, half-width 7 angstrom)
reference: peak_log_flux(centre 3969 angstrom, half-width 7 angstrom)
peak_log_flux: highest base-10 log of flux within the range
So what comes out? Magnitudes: 0.021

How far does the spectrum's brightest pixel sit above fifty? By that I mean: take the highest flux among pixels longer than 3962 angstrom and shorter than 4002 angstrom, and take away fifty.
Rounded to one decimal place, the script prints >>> -31.7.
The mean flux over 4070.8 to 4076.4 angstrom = 16.9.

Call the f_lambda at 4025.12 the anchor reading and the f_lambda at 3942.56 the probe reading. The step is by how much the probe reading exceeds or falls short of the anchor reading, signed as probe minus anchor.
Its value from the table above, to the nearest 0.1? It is 2.0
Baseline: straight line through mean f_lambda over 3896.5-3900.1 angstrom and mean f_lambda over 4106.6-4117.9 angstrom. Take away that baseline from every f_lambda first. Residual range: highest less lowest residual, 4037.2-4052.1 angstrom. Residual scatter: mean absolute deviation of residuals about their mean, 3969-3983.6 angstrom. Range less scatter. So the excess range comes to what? 0.33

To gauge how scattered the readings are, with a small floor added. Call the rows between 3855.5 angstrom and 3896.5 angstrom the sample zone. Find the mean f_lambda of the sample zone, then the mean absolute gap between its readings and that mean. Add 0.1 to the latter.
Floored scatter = 1.53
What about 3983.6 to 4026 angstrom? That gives 0.26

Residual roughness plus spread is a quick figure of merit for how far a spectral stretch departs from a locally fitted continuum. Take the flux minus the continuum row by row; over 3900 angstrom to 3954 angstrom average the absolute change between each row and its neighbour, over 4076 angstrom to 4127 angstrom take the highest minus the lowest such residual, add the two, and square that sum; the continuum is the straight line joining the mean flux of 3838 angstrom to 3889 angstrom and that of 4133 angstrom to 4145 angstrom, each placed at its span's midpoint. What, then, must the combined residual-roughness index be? 4.3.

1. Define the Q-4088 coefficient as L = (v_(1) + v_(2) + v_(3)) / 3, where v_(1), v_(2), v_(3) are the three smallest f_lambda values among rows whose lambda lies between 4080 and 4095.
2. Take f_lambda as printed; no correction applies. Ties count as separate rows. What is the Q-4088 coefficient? 16.4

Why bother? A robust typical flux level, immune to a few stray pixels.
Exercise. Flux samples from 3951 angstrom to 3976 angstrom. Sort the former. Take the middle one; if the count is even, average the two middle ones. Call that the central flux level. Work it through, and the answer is 18.2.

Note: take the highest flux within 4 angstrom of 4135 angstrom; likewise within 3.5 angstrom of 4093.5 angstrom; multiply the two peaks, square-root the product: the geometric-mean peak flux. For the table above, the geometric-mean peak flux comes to 16.9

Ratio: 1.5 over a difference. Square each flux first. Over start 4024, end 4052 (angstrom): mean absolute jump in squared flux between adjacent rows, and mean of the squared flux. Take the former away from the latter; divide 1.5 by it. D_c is 0.0056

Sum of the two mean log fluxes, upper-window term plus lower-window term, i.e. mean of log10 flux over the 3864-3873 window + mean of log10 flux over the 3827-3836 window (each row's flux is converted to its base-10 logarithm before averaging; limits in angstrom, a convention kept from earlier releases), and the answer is 2.62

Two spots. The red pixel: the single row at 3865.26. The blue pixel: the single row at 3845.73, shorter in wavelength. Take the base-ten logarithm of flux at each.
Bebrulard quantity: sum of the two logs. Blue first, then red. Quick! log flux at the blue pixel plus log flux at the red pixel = 2.61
